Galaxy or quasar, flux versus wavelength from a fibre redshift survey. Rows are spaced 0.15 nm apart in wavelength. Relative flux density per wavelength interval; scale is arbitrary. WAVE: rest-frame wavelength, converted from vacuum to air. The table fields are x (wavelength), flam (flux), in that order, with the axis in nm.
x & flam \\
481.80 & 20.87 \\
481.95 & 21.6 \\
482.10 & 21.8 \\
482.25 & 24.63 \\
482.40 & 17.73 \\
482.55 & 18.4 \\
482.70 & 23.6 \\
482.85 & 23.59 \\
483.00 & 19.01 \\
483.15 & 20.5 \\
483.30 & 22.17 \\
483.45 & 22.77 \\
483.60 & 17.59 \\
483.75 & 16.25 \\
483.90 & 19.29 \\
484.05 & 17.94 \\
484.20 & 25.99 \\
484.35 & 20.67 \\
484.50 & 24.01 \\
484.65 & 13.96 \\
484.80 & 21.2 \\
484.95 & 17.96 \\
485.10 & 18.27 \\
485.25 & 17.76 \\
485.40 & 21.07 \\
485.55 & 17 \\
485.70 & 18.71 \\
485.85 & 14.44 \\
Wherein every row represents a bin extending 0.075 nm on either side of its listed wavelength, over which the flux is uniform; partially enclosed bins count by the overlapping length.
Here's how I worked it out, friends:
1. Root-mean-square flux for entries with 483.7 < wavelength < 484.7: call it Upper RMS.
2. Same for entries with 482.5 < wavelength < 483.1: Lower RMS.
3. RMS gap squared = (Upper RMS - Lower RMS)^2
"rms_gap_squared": 1.4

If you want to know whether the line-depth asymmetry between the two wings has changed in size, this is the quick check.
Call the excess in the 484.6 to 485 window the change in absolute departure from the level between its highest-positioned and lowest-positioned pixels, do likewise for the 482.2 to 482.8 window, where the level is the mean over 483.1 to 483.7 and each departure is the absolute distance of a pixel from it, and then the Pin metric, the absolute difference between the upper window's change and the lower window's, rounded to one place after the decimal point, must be 3.0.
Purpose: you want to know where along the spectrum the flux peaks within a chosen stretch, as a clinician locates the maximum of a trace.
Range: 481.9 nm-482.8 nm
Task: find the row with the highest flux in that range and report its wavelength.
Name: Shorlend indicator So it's 482.25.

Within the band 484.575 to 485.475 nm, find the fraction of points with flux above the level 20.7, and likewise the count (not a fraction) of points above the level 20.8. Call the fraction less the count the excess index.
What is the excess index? -1.7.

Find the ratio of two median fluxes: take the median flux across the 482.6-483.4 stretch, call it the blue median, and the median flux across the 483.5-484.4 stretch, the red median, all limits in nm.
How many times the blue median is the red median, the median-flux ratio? 0.84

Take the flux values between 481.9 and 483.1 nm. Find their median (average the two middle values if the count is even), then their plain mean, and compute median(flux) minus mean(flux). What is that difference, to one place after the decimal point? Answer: 0.4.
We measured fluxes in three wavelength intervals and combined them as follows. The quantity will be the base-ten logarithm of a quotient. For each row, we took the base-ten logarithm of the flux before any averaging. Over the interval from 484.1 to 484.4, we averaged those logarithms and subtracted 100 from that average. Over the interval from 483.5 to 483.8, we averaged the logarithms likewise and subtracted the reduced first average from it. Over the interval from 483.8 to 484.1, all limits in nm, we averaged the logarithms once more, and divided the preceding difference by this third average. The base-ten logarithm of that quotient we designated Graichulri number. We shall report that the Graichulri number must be 1.90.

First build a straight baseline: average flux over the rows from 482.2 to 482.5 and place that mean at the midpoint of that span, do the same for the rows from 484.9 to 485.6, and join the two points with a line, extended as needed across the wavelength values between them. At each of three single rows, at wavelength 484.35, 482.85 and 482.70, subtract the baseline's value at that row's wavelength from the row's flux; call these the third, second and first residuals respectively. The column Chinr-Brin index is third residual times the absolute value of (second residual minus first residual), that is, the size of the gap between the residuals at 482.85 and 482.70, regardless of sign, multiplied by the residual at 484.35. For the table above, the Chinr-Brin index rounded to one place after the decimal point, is 0.2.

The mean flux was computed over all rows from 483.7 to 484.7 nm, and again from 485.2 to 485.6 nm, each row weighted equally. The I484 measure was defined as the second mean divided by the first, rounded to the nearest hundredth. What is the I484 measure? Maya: 0.94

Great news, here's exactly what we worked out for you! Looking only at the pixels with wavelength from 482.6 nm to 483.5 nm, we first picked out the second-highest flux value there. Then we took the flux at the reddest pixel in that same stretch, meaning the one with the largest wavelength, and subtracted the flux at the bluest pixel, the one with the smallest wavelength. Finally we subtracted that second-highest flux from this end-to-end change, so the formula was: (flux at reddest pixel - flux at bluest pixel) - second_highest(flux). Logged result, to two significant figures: -24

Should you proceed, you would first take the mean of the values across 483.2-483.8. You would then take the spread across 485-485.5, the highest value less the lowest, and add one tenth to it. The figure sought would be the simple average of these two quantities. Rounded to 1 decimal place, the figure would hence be 11.6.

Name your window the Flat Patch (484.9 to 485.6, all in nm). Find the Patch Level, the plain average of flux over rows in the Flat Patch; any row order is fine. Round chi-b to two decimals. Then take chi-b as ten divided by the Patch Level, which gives 0.54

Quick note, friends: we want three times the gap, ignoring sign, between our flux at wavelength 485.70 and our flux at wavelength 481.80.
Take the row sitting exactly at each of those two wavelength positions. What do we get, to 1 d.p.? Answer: 6.5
